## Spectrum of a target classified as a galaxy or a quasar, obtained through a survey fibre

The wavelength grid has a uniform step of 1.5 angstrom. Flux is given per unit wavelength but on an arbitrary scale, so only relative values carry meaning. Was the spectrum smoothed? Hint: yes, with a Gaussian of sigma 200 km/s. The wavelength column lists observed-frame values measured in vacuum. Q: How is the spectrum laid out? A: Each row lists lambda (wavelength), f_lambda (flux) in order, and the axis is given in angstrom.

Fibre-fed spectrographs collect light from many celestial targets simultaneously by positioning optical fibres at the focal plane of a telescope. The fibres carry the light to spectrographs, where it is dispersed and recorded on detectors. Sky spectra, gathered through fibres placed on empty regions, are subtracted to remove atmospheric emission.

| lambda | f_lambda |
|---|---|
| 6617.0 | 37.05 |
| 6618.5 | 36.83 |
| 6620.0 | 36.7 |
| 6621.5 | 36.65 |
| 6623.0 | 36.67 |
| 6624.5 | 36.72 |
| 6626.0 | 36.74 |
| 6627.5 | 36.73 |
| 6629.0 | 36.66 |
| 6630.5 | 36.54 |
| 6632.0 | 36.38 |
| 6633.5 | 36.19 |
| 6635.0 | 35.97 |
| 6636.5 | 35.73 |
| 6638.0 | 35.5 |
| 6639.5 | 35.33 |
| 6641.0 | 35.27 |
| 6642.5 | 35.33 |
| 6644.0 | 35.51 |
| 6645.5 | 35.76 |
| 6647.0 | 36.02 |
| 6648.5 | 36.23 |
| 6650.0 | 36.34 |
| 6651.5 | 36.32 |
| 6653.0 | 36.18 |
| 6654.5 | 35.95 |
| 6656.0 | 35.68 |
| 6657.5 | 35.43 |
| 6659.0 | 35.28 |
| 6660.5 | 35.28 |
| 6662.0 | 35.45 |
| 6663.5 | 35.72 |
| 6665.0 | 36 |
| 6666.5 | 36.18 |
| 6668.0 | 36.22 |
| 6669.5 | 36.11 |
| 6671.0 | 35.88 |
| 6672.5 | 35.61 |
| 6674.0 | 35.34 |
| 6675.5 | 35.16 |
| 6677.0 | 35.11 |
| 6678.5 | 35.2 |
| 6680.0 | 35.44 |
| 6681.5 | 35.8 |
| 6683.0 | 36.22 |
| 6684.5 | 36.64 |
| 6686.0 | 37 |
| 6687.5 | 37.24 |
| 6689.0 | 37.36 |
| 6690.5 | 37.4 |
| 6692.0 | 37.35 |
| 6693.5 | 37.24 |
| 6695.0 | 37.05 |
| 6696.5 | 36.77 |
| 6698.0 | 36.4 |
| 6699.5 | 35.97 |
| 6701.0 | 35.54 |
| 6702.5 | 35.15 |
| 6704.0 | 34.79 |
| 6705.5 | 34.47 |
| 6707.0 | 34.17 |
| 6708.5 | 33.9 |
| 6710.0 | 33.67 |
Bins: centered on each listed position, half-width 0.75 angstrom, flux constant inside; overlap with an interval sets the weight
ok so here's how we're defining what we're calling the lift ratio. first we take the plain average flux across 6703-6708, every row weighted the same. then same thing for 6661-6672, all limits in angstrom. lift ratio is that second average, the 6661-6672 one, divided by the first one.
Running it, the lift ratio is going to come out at 1.04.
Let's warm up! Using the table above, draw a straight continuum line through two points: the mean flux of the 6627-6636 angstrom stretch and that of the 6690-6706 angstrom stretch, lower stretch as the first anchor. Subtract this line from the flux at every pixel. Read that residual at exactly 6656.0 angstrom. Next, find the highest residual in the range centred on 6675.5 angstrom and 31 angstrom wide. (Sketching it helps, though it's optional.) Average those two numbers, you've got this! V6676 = 0.27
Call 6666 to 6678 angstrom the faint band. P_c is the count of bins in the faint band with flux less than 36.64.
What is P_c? 8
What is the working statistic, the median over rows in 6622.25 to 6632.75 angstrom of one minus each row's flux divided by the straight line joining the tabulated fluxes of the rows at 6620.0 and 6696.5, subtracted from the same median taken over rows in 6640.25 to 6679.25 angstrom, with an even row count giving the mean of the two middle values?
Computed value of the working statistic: 0.027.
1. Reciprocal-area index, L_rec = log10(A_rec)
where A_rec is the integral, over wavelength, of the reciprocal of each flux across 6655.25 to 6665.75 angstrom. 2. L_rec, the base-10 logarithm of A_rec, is -0.53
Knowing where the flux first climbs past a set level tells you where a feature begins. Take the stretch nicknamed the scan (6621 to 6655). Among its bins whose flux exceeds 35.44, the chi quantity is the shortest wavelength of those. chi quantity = 6621.5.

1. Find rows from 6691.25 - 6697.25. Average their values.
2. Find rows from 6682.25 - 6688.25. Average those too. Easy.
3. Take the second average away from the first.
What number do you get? 0.33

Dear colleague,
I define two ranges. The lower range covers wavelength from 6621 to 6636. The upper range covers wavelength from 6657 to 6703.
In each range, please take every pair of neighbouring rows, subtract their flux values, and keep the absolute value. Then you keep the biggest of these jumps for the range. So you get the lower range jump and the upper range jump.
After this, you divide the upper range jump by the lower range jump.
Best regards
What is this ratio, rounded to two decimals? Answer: 1.95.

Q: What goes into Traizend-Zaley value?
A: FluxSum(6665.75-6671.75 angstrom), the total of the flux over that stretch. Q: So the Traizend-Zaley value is 144.4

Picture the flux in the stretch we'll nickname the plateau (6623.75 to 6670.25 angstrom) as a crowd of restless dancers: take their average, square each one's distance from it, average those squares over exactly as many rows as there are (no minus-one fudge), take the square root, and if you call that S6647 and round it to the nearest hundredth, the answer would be 0.47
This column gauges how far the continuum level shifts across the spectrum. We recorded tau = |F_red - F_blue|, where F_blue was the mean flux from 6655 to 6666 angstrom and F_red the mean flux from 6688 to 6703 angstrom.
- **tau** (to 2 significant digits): 1.1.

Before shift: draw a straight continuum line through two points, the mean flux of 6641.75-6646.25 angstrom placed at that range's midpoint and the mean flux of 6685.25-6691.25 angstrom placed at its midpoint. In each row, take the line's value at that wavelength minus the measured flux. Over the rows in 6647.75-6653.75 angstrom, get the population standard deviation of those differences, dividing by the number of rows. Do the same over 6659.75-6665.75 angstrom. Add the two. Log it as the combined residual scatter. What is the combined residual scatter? 0.31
